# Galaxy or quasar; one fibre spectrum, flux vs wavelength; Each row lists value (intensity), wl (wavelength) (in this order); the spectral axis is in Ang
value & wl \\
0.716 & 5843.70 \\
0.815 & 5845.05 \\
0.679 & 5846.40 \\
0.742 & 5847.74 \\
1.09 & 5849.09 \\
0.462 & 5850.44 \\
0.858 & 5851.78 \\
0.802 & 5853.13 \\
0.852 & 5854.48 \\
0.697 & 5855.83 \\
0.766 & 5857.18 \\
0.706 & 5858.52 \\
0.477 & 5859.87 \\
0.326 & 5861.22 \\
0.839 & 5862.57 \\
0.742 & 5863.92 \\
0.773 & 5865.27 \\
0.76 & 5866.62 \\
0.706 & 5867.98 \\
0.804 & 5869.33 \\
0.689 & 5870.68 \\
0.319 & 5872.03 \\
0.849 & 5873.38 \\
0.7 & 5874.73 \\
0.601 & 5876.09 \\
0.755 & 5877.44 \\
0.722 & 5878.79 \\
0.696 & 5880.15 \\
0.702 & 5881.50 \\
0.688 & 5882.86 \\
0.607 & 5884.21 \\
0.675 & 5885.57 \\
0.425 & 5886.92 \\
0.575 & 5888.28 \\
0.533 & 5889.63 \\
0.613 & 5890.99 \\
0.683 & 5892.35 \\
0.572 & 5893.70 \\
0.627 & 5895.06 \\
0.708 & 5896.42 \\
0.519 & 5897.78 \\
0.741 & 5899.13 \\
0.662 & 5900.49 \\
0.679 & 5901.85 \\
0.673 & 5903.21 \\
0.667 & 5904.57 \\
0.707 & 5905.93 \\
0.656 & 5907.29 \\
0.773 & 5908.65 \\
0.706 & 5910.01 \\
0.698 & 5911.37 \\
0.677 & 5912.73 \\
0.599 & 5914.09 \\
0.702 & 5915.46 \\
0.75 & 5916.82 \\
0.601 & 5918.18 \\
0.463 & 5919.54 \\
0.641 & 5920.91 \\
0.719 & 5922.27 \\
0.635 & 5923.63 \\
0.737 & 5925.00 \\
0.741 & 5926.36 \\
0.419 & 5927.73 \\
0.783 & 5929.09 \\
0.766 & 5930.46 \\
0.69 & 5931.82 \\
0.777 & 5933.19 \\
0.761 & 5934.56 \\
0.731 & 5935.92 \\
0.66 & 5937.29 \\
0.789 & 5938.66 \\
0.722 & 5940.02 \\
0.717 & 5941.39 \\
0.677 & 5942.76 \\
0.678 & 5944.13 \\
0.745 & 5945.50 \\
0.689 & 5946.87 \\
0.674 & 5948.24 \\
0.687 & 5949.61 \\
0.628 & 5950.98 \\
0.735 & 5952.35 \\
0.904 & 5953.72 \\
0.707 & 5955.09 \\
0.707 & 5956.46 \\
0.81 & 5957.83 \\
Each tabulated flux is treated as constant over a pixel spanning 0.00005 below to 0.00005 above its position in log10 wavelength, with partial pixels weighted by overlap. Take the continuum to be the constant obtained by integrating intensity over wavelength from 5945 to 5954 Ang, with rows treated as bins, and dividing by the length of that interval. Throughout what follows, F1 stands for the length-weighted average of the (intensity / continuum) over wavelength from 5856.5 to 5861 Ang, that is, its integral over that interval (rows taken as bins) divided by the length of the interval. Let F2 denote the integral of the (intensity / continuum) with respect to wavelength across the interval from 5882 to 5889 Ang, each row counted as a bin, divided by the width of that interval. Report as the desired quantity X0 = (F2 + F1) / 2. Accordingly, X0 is 0.85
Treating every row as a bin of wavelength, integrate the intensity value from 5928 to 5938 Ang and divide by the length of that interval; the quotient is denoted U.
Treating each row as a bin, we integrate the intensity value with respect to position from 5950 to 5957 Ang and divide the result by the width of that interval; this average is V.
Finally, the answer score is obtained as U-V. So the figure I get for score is -0.01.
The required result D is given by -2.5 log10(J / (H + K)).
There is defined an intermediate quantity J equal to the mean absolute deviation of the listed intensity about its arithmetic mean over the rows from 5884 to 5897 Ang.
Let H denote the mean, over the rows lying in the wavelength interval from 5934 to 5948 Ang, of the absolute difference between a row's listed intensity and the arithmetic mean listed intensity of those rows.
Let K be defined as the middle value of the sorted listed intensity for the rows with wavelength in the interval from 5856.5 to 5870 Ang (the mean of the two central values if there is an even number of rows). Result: 2.8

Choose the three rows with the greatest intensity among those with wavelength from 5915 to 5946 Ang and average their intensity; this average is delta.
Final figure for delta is 0.783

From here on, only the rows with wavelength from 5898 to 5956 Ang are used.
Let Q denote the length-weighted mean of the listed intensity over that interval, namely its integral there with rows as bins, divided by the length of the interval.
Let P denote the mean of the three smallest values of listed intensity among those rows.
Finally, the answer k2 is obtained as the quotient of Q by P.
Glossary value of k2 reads 1.40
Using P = 0.49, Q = 0.693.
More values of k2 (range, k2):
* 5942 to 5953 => 1.04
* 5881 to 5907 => 1.29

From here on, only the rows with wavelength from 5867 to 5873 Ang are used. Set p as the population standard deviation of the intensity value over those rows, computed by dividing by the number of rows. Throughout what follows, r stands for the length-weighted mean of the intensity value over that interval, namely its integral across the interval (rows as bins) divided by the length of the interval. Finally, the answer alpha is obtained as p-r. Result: -0.46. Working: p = 0.18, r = 0.65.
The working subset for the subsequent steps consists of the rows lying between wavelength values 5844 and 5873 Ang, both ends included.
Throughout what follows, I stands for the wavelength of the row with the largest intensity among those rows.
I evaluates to 5849.09 Ang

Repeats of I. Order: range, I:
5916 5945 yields 5938.66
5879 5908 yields 5899.13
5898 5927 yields 5908.65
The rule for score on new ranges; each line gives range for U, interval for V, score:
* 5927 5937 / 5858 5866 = 0.06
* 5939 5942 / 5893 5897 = 0.09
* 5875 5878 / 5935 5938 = -0.02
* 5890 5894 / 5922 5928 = -0.04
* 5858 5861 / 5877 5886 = -0.15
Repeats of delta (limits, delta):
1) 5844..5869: 0.933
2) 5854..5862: 0.775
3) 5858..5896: 0.831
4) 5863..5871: 0.779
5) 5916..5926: 0.735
